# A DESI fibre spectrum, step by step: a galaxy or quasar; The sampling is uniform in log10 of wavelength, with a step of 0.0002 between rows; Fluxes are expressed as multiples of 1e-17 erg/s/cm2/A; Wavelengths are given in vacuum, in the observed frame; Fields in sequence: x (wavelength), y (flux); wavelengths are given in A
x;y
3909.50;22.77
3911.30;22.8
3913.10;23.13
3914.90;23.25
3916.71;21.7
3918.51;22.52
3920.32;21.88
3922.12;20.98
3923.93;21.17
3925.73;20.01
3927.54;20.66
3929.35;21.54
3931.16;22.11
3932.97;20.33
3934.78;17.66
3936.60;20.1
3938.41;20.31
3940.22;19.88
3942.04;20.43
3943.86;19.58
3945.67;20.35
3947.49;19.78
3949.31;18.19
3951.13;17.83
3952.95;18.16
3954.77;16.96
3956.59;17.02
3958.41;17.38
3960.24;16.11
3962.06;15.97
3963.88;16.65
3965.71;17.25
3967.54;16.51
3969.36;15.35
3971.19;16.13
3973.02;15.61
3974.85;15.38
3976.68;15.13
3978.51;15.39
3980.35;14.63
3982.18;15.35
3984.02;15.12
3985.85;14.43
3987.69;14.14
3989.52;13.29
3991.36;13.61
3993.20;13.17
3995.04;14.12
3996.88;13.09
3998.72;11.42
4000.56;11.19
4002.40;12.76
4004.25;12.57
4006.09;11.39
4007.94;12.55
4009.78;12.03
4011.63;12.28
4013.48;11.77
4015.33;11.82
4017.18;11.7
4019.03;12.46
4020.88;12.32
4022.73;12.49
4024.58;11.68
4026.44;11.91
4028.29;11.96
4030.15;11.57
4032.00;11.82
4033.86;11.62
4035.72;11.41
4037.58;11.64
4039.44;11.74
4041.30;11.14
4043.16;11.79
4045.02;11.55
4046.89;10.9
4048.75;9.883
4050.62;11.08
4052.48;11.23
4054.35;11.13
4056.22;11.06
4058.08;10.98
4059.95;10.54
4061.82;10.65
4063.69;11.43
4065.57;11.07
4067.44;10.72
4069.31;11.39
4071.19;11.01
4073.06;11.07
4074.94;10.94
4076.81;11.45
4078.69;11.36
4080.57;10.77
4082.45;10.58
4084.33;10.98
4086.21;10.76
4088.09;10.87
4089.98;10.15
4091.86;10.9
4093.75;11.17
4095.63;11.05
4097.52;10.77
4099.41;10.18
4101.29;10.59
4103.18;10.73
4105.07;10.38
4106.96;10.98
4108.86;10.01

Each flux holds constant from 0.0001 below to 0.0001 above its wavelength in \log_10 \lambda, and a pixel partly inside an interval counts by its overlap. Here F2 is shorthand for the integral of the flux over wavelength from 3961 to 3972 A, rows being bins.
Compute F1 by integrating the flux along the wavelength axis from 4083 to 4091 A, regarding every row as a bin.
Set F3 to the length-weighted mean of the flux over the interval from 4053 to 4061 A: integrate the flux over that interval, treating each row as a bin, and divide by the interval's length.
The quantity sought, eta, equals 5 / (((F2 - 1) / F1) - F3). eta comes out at -0.56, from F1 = 86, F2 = 180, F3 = 10.9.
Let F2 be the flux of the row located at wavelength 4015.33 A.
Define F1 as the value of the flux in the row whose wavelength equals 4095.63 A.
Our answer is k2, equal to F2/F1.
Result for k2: 1.1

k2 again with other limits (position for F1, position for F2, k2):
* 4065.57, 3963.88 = 1.5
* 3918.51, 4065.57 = 0.5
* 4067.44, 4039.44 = 1.1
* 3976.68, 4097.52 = 0.7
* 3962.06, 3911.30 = 1.4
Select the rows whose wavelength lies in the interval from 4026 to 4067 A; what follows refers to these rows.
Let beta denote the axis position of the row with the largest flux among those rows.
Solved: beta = 4028.29 A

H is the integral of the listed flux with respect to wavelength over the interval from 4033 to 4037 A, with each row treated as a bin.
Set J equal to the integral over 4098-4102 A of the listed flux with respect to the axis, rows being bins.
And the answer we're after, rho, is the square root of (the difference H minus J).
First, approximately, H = 46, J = 42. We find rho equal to 2.1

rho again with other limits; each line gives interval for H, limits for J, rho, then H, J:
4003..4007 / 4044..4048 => 1.9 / 48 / 45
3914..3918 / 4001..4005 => 6.3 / 90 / 50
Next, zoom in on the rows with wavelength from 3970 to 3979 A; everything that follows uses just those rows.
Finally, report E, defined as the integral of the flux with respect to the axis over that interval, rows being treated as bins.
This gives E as 140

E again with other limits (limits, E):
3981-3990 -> 131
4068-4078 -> 112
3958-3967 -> 150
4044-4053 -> 98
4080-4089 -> 97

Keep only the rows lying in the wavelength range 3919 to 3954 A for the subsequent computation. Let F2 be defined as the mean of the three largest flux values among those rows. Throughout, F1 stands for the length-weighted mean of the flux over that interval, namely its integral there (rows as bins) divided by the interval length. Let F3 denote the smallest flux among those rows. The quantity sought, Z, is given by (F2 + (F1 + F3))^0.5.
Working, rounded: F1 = 20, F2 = 22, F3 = 17.66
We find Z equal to 7.72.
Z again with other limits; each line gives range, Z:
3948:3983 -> 7.01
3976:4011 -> 6.32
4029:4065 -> 5.73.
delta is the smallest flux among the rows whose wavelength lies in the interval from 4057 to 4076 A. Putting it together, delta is 10.54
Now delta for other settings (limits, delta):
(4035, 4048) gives 10.9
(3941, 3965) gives 15.97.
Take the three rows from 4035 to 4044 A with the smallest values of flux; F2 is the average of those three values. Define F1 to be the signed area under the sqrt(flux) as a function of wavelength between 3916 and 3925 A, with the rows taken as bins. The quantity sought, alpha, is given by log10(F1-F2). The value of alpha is 1.48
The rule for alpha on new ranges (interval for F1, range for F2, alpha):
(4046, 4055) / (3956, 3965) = 1.13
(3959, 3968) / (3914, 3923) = 1.18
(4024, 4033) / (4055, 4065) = 1.30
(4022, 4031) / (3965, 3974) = 1.19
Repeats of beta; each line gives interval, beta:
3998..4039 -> 4002.40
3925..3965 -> 3931.16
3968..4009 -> 3971.19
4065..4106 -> 4076.81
